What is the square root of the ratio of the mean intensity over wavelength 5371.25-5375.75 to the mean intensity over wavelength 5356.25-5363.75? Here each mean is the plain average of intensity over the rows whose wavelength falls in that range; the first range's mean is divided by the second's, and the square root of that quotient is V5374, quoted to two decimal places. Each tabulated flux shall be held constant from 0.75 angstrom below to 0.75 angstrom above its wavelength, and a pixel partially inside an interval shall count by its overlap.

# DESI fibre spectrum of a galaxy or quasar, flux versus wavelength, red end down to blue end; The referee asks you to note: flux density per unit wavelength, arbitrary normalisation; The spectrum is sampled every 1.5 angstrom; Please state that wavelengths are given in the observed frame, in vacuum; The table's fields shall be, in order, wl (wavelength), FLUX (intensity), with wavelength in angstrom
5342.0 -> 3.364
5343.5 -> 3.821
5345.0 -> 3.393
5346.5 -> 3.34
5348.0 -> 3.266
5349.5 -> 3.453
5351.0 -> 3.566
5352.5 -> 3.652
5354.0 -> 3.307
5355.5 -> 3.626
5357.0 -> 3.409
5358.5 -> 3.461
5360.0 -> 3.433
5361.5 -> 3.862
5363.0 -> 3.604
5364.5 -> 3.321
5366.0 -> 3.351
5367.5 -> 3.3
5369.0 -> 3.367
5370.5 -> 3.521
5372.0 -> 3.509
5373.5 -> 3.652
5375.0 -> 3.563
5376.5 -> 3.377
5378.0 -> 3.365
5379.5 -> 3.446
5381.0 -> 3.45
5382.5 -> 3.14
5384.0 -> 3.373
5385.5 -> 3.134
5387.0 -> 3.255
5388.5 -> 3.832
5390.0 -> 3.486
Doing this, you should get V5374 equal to 1.00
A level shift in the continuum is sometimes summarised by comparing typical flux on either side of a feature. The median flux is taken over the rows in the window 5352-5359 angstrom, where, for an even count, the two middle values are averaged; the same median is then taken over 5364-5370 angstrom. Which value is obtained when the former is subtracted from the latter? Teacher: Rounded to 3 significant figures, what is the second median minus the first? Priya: -0.125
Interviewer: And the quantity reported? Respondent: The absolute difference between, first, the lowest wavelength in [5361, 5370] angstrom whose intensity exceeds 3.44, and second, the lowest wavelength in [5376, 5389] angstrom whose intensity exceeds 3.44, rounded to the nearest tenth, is 18.0 angstrom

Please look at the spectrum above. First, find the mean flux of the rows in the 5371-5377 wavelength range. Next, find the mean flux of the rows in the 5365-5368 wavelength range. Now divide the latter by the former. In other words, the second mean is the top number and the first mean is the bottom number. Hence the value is 0.94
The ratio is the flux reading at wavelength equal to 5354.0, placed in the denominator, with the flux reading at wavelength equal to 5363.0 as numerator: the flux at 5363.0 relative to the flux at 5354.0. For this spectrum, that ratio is 1.09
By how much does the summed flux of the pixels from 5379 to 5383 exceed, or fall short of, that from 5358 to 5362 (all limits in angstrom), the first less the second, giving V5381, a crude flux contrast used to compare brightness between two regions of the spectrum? -0.72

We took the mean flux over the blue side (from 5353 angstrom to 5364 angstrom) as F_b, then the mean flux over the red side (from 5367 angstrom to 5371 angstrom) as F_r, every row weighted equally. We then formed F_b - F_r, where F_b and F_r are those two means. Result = 0.133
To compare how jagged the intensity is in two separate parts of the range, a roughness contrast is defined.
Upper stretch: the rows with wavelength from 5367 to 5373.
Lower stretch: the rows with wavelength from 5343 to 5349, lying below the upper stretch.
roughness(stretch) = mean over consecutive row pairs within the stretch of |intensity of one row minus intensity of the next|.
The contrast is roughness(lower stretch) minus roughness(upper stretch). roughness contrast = 0.11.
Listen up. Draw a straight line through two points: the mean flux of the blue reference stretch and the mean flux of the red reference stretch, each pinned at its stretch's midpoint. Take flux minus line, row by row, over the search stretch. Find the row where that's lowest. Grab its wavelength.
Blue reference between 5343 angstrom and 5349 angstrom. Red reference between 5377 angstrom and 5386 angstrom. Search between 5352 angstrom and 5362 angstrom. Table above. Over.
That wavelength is 5354.0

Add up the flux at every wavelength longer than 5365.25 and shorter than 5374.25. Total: 20.7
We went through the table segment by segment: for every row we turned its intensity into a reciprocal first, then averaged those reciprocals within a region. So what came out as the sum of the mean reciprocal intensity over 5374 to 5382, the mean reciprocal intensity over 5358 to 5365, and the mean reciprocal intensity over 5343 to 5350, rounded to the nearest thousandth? 0.865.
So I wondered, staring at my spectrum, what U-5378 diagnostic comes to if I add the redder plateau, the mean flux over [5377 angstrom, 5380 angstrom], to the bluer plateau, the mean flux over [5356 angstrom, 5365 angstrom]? 6.92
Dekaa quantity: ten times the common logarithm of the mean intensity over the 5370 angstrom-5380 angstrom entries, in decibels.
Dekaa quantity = 5.43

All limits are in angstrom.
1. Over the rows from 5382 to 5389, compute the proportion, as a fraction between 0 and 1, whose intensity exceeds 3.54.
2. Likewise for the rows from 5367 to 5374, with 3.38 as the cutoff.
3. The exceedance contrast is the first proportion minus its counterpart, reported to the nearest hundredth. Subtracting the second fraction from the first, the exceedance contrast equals -0.40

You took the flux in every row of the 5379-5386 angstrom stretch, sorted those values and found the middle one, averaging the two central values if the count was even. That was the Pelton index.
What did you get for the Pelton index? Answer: 3.37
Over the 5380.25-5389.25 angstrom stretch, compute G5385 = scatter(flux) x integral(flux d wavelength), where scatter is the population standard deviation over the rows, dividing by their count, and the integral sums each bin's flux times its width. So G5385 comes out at 7.2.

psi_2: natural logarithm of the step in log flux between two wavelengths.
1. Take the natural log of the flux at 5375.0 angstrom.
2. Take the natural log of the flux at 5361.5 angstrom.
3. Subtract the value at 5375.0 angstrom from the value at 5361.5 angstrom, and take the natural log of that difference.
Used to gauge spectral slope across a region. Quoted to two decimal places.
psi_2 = -2.52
